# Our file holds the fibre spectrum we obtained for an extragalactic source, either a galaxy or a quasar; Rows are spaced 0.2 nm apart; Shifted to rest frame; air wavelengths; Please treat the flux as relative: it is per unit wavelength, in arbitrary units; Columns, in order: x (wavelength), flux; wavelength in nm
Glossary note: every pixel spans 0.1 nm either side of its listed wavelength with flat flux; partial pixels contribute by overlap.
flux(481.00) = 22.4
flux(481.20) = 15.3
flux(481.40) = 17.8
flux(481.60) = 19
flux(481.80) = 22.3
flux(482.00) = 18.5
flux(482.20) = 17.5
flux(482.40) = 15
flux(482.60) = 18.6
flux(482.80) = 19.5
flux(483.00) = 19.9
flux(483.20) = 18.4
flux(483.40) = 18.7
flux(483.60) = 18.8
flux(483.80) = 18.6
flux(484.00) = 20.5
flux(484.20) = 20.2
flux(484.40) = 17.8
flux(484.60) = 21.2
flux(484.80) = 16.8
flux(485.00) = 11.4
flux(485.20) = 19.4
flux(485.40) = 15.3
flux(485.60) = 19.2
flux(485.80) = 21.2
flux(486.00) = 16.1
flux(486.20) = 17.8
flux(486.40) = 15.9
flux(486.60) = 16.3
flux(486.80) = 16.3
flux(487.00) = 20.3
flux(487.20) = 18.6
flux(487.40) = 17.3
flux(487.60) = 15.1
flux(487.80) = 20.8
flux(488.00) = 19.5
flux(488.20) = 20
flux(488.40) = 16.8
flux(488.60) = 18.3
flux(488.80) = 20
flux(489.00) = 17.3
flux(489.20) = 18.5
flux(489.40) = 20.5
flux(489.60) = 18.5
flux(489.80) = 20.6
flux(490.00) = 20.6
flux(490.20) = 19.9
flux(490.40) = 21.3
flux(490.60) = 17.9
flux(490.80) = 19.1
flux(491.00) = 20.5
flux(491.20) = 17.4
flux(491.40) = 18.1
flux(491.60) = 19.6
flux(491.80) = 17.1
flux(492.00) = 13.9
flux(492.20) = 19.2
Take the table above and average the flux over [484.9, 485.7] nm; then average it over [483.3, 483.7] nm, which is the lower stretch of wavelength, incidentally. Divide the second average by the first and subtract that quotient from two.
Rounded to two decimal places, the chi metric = 0.85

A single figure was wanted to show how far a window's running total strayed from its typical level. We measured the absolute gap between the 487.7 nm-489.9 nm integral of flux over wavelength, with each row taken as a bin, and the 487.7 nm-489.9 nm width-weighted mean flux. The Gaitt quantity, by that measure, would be 23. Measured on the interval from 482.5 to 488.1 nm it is 84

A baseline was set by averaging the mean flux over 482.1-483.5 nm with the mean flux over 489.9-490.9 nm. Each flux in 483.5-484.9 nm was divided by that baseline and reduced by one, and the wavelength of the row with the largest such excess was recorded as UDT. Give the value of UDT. 484.60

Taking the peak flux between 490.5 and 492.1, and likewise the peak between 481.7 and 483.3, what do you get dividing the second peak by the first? 1.09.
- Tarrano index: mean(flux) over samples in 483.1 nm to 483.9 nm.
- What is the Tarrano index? 18.6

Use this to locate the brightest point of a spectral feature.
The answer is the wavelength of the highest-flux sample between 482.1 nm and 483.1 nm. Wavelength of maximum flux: 483.00 nm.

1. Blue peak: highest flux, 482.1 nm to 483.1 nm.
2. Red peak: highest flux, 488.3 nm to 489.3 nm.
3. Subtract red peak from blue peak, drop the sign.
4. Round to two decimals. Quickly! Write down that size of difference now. 0.10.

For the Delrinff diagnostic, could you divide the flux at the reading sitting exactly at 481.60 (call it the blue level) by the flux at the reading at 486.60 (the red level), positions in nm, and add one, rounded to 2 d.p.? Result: 2.17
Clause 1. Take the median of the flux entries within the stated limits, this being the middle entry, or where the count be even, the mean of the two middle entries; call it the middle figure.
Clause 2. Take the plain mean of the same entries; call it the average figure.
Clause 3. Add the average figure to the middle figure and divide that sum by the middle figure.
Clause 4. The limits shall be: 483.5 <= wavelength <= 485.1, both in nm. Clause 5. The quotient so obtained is 1.97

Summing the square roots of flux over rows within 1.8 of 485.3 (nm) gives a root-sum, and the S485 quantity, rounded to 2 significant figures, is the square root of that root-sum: 8.7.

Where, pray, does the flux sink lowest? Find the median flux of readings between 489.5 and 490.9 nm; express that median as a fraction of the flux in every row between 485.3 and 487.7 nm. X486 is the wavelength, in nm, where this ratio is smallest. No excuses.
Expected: 485.80 nm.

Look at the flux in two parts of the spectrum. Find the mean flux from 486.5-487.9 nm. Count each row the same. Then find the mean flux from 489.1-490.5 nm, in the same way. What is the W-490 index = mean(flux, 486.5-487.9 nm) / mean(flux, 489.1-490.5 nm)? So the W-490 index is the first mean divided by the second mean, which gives 0.89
